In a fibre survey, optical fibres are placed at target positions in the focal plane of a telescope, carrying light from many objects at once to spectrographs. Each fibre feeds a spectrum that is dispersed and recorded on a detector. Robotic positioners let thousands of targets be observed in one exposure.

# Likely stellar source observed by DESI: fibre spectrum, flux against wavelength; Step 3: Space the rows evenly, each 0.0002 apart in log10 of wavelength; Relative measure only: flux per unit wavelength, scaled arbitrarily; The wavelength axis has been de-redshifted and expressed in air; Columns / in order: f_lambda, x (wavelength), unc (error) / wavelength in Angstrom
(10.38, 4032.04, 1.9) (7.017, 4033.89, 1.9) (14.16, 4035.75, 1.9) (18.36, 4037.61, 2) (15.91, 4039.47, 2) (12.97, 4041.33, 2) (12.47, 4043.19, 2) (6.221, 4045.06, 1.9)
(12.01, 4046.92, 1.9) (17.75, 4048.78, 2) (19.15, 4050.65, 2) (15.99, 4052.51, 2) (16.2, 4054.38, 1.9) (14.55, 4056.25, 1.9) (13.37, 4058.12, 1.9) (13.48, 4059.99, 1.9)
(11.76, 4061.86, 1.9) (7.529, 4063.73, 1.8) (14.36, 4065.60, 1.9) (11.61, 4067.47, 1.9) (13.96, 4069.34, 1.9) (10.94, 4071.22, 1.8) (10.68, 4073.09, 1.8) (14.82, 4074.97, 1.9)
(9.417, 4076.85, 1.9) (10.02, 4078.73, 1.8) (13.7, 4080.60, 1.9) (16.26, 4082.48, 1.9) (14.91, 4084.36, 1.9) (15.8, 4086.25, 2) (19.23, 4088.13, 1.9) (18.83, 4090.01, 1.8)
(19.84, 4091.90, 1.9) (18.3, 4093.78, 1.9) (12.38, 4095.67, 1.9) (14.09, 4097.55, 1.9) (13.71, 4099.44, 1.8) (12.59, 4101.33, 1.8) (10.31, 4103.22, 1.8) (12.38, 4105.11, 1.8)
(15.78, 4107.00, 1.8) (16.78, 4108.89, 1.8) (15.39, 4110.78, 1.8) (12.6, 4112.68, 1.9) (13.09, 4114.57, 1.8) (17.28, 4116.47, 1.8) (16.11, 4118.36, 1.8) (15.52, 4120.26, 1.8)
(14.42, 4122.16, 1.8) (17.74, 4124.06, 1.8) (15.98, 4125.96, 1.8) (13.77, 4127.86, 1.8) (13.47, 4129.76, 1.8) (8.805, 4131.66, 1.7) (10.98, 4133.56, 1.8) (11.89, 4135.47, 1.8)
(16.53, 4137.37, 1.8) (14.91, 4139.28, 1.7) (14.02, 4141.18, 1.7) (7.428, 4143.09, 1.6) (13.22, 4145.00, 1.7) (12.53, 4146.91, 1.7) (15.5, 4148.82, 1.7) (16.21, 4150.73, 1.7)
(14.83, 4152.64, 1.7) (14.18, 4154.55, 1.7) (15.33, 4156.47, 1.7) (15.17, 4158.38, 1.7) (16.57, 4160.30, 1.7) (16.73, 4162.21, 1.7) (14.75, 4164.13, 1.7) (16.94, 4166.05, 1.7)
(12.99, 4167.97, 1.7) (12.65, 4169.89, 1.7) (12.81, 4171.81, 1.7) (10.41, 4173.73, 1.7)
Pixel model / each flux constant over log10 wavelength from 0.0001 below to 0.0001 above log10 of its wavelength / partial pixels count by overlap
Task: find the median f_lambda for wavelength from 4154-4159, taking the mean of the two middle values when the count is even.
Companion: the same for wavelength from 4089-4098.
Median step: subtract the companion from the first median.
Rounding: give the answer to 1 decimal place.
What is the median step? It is -3.1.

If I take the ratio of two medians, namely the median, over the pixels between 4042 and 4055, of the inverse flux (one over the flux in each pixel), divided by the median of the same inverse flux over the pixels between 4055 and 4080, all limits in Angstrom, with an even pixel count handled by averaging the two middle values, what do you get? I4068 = 0.74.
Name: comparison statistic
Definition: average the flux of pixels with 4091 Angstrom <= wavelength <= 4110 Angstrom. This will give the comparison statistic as 14.6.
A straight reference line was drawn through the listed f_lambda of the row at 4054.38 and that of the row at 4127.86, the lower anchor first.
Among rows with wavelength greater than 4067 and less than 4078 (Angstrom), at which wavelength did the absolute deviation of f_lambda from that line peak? 4076.85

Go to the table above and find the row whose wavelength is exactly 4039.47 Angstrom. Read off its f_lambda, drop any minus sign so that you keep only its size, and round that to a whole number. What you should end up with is 16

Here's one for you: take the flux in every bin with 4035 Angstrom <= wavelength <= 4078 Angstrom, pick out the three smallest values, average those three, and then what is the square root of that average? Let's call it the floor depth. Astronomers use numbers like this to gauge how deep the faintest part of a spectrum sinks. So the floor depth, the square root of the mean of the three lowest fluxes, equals 2.78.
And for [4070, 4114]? 3.15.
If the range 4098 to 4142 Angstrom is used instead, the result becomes 3.17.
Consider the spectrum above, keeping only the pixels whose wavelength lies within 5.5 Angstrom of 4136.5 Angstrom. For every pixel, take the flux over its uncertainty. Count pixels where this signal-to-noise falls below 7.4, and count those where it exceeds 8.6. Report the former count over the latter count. 1.5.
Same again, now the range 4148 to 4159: 0.0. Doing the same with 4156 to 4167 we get 0.0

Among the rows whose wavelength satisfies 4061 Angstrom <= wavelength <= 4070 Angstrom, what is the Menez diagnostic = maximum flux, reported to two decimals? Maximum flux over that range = 14.36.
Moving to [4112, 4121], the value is 17.28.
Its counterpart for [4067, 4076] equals 14.82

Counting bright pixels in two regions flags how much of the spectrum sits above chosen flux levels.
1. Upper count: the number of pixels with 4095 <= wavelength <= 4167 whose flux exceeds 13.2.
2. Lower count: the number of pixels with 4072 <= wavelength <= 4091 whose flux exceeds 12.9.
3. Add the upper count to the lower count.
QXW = 34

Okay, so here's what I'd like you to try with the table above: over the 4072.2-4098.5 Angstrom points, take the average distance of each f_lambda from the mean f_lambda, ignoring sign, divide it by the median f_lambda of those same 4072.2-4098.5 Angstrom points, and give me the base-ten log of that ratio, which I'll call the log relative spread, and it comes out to -0.74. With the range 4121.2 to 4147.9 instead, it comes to -0.81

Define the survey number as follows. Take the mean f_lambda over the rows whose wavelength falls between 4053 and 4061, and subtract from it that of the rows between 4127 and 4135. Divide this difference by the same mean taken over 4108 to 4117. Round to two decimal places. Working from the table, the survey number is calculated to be 0.18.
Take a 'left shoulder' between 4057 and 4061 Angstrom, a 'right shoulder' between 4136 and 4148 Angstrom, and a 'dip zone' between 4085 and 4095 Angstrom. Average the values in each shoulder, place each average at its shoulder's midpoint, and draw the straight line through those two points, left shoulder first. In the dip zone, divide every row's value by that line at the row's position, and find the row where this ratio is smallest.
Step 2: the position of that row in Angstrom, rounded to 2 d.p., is 4086.25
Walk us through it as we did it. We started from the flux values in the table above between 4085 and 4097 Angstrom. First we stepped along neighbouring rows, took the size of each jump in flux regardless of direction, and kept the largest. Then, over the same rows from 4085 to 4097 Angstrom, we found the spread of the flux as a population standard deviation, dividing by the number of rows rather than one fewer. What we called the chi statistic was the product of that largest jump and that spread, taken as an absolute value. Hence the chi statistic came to 15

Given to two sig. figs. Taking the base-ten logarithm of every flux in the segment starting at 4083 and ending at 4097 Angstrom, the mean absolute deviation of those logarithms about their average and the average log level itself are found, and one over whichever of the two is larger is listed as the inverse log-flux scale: 0.82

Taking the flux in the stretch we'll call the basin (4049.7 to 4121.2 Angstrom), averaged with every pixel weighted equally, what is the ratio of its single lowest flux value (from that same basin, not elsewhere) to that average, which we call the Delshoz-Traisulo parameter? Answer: 0.53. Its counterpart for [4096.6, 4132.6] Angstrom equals 0.62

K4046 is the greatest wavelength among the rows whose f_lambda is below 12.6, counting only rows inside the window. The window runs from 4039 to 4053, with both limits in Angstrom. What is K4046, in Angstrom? 4046.92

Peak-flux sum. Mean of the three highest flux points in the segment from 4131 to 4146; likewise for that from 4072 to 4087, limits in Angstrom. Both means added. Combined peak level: 30.8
